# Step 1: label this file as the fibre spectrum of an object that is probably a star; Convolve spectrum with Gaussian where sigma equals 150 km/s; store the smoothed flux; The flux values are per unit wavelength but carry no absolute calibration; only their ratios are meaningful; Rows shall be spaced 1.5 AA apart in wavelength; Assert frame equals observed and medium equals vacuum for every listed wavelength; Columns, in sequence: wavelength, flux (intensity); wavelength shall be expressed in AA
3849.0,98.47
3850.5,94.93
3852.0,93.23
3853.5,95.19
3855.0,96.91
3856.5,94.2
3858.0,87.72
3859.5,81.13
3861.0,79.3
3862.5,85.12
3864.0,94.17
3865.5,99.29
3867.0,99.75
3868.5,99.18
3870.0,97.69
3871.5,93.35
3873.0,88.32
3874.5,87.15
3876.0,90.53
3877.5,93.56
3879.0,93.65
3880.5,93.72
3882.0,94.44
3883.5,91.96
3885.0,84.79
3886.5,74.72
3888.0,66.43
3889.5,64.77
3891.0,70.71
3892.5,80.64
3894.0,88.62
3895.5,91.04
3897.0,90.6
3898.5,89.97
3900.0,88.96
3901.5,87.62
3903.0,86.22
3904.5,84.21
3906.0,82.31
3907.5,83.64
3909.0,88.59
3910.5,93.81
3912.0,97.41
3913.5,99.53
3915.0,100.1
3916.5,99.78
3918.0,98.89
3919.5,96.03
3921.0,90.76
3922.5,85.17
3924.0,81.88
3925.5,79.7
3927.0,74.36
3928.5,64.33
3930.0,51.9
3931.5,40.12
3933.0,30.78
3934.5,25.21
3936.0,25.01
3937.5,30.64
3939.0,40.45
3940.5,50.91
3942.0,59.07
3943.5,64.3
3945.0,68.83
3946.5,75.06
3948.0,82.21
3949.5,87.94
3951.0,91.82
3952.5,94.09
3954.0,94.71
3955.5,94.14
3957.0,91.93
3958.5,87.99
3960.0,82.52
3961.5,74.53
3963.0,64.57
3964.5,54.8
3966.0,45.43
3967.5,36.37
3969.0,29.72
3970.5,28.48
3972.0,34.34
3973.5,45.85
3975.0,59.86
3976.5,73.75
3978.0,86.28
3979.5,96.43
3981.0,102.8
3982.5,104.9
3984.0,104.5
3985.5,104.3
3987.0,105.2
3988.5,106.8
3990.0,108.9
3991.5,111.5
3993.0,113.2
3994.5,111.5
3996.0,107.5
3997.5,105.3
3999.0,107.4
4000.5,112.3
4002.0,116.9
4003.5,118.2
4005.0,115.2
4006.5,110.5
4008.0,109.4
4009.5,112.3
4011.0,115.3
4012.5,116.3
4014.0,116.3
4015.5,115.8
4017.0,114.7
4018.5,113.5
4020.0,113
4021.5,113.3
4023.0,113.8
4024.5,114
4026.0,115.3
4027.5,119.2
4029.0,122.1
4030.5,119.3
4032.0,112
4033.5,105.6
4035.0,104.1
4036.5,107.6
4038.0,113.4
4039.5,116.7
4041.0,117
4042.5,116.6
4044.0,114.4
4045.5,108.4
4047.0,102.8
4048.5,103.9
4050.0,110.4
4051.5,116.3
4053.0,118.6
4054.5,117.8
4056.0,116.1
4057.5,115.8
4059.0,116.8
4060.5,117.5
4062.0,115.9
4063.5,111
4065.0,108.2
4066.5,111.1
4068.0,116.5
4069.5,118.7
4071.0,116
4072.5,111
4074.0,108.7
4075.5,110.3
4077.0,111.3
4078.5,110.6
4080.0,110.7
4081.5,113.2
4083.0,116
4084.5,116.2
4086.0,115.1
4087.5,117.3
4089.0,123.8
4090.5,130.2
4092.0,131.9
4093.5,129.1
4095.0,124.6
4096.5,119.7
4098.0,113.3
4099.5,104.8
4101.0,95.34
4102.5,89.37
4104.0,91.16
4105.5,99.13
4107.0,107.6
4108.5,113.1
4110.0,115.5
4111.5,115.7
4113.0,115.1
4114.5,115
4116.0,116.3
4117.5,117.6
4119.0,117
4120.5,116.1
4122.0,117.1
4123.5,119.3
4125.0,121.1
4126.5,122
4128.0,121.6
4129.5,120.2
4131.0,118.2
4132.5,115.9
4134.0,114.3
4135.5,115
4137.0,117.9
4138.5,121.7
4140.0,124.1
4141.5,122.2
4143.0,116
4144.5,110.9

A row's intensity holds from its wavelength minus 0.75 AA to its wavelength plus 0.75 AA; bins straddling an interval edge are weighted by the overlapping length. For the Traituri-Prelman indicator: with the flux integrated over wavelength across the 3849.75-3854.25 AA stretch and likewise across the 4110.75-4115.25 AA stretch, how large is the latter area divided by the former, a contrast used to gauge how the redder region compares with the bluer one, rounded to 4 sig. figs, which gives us 1.220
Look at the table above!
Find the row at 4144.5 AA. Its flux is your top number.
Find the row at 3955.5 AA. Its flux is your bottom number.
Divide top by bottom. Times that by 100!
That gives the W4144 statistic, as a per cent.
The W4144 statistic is 118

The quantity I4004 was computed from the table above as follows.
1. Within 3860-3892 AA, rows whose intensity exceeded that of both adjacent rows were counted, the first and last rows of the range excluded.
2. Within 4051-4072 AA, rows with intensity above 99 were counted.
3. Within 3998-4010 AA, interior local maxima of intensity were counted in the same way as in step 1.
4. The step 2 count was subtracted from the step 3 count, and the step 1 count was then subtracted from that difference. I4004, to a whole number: -15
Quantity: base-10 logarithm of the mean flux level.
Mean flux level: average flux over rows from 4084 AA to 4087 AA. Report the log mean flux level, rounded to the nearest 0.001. 2.063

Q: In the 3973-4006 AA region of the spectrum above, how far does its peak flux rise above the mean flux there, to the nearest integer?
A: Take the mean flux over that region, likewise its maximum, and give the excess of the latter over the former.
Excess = 17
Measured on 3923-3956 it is 31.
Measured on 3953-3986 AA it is 32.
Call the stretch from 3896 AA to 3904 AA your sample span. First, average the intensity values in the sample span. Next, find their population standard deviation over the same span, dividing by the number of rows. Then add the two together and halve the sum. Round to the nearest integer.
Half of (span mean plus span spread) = 45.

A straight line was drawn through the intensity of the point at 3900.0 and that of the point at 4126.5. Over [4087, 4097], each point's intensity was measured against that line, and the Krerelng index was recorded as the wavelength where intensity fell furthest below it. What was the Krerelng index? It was 4087.5 AA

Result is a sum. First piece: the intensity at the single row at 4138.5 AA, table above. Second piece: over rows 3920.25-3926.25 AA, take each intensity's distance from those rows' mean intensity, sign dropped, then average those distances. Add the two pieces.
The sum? 125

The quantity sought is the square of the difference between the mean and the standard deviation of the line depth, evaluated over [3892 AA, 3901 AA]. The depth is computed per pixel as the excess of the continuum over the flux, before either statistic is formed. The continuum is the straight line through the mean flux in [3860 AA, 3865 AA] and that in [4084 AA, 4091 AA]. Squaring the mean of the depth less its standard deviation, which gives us 0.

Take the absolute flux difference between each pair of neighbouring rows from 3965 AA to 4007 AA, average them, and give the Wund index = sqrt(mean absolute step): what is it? 2.2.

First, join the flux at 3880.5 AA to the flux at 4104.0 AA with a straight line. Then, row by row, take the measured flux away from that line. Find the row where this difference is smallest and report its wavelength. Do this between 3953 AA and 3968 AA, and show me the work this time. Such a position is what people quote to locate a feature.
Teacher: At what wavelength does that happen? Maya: 3954.0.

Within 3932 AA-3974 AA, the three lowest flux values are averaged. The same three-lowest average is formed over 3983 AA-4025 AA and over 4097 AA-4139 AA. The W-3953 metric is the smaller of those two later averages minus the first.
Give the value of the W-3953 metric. 66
